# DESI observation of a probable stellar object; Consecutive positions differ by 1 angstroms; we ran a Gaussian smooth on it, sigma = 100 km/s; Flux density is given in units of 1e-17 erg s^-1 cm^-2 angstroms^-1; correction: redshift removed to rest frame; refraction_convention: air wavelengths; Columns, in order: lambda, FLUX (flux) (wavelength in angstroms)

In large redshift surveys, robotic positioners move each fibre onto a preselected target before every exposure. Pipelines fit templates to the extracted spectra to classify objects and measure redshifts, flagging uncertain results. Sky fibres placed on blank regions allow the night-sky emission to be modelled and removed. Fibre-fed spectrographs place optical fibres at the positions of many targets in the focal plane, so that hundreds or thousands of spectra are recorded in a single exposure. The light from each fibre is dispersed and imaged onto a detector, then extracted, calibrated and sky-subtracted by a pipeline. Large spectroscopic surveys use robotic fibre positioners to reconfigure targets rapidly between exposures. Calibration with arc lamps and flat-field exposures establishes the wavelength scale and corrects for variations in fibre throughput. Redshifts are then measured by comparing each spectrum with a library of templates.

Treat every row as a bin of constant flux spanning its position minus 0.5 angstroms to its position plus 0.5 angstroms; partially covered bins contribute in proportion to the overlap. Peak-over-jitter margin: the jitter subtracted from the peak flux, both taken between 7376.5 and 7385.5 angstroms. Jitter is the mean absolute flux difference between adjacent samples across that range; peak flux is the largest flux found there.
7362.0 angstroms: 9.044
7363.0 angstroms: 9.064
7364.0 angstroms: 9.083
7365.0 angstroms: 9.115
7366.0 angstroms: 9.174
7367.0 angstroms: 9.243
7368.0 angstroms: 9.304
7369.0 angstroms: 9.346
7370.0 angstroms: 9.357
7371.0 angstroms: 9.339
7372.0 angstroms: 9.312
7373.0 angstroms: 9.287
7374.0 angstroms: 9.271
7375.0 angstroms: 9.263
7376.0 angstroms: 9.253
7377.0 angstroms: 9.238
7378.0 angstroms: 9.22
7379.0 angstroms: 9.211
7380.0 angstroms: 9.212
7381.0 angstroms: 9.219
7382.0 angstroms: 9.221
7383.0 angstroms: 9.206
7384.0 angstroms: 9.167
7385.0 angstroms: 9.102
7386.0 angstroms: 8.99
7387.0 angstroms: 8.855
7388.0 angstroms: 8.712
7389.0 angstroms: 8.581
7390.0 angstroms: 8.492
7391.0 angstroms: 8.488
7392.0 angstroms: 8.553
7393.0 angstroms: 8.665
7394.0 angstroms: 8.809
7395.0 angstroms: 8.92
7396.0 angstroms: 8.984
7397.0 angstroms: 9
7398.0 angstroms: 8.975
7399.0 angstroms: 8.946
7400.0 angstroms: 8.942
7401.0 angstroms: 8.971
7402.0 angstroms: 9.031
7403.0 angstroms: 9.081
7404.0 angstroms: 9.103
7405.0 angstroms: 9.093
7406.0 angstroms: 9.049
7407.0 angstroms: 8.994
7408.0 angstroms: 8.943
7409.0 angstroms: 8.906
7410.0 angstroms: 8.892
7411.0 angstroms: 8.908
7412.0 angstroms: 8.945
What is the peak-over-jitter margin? 9.22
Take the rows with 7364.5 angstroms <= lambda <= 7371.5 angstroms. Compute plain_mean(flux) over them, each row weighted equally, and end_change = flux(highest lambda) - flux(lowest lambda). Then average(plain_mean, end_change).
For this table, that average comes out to 4.75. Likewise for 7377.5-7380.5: 4.60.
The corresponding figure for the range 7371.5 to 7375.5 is 4.62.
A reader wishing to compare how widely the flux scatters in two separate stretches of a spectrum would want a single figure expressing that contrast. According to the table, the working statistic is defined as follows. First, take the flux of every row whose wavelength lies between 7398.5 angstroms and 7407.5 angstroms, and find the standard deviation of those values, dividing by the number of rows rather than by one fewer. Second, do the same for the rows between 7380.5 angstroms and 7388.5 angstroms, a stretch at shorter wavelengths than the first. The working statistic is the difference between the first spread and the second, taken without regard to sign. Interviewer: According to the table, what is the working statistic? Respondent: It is 0.12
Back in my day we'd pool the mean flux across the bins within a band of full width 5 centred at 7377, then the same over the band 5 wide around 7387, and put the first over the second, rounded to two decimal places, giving 1.04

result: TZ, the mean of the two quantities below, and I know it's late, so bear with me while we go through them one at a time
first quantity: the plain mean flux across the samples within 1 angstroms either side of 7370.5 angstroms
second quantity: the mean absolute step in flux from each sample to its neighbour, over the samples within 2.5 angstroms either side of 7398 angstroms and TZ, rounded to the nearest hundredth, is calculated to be 4.68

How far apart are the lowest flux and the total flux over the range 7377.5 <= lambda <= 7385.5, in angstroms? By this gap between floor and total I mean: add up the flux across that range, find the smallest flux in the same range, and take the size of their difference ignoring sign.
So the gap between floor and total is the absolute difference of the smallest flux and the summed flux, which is 64.5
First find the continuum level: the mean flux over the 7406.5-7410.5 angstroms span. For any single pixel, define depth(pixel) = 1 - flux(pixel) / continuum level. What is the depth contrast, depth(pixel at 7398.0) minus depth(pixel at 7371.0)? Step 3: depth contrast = 0.041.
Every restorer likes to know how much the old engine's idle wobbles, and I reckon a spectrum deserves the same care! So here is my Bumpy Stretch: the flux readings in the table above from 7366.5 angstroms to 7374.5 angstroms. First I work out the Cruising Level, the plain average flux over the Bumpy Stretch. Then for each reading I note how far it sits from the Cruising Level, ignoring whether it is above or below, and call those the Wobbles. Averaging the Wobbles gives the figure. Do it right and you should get 0.031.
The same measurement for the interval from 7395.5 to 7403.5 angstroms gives 0.035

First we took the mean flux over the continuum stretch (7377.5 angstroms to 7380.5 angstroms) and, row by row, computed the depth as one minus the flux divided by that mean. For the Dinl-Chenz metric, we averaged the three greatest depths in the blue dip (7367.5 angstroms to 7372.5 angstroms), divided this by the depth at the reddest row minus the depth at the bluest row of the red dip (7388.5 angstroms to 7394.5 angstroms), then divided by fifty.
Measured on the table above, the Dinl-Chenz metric 0.009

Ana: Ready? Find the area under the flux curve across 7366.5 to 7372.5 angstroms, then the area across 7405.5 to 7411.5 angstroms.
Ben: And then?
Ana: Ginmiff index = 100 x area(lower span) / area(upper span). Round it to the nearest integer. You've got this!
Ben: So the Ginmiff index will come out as 104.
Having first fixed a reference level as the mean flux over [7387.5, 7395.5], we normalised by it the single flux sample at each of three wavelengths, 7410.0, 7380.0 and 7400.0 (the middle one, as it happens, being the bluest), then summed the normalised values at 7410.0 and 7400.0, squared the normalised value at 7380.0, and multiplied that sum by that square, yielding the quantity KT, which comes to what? 2.34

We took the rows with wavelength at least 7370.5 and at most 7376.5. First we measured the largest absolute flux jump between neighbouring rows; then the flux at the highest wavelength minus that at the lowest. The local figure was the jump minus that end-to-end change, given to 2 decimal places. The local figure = 0.11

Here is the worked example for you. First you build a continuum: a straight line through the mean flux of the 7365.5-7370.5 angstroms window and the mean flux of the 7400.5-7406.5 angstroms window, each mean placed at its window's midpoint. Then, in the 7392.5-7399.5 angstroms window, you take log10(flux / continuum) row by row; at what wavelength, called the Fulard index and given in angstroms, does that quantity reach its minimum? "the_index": 7393.0 angstroms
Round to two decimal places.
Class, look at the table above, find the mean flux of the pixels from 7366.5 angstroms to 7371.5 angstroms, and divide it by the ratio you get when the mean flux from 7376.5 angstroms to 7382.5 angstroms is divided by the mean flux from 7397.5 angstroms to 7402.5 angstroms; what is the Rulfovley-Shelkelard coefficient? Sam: 9.07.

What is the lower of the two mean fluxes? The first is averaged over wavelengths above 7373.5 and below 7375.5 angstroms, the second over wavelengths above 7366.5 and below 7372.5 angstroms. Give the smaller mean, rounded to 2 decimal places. 9.27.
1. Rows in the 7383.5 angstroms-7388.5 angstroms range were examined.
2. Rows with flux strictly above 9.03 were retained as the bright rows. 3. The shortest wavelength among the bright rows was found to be 7384.0 angstroms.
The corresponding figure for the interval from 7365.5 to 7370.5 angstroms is 7366.0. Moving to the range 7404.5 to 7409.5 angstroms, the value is 7405.0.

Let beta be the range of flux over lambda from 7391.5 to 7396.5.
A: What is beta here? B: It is 0.43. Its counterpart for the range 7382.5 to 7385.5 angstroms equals 0.10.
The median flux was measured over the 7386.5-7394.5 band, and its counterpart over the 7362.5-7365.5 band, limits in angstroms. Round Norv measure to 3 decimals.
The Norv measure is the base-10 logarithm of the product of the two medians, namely 1.894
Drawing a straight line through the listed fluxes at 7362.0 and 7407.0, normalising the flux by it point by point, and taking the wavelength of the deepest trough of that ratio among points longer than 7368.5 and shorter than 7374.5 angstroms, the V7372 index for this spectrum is 7374.0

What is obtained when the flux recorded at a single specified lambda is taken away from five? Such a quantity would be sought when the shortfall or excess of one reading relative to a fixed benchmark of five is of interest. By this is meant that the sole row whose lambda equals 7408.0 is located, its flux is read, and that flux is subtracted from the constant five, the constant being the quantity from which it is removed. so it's -3.94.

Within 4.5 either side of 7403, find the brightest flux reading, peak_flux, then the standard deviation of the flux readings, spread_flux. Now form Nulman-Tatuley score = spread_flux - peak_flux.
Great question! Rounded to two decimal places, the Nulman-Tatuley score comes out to -9.04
